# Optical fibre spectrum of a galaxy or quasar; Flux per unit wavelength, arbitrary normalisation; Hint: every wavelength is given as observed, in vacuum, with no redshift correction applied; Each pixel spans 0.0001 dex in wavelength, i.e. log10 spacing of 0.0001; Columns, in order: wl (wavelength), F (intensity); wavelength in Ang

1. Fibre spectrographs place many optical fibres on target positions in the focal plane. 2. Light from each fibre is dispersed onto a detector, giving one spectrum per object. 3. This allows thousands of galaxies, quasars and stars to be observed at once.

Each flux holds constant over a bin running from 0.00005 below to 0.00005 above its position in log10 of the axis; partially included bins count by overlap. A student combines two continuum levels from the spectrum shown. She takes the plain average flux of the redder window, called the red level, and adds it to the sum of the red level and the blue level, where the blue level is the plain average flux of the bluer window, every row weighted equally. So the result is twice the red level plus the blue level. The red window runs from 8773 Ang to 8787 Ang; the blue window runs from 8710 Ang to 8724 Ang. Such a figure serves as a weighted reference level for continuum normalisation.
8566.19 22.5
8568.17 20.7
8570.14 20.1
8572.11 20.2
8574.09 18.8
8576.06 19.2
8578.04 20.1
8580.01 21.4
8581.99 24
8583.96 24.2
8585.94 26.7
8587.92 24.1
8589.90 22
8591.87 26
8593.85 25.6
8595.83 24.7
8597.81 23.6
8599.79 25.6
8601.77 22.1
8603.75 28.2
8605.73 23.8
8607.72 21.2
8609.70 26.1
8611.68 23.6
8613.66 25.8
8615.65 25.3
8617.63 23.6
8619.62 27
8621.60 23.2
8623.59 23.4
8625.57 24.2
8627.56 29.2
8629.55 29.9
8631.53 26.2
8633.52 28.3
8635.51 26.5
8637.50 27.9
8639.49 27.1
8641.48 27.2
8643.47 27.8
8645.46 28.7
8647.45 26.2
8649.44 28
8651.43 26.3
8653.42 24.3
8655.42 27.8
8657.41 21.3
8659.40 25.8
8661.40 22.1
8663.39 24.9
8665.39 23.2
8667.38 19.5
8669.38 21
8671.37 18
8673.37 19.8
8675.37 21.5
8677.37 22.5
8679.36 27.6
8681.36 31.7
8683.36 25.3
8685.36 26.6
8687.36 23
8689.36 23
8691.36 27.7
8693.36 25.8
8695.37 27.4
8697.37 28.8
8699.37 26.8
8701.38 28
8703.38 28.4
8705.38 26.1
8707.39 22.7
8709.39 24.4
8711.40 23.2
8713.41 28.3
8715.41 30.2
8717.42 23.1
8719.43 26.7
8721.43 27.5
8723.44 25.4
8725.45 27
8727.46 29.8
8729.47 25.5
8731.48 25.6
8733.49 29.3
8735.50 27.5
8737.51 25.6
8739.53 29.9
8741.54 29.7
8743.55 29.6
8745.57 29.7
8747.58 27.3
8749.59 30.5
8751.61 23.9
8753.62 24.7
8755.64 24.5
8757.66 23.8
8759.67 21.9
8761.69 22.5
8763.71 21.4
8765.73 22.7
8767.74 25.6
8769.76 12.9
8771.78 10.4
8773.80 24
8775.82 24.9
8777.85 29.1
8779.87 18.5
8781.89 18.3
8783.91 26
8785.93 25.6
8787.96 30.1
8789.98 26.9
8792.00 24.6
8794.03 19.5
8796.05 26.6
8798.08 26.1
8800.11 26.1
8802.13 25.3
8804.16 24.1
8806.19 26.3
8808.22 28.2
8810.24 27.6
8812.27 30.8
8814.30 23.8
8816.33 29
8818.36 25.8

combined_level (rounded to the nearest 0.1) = 73.9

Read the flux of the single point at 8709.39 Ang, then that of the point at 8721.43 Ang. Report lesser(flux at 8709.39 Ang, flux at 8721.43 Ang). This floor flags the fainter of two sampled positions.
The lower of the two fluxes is 24.4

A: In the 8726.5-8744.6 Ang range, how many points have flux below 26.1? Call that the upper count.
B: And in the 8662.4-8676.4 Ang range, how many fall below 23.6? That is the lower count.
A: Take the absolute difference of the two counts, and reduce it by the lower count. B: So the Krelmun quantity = -3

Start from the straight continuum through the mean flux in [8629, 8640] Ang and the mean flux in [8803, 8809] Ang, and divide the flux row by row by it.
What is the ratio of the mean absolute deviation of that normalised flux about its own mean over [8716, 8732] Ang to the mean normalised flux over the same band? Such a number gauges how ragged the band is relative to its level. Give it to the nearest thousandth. 0.054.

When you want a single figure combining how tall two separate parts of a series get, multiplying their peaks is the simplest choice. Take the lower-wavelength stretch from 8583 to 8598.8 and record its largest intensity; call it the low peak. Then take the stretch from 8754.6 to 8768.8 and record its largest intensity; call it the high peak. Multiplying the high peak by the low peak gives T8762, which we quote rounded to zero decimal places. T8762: 684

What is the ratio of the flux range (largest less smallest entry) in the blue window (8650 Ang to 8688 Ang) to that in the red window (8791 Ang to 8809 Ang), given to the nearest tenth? 1.6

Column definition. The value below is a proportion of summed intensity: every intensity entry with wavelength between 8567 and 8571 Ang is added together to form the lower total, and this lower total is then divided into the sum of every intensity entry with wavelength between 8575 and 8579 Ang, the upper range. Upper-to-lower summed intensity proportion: 0.96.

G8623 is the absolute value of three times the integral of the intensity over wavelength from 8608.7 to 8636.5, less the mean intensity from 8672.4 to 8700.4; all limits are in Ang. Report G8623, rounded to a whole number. 2133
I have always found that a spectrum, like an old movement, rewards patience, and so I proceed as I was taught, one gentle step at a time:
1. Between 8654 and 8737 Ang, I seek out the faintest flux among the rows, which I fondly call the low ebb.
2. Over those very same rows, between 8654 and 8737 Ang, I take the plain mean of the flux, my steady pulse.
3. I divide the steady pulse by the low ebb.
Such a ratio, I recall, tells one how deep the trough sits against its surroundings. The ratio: 1.409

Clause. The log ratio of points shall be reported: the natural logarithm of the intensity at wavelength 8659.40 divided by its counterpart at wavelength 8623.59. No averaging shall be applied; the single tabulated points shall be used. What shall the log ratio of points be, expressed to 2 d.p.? 0.10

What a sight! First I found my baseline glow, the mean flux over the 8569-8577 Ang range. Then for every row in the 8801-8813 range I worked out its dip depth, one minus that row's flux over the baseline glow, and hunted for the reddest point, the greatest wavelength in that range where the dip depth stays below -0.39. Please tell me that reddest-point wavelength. 8812.27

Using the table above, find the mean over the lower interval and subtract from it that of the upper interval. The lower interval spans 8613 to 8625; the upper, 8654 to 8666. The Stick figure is 0.5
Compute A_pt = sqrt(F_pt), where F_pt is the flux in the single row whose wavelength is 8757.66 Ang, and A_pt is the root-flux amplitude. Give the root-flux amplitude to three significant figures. 4.88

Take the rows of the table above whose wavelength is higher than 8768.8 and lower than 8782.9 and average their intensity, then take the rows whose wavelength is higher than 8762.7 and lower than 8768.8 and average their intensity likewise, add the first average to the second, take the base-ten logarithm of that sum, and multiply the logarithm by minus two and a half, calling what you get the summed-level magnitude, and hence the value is -4.08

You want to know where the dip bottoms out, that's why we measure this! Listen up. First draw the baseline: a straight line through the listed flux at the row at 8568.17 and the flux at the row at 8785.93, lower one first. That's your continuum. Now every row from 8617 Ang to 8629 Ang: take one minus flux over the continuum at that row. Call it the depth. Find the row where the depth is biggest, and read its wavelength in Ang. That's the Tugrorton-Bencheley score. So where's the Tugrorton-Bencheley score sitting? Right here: 8621.60 Ang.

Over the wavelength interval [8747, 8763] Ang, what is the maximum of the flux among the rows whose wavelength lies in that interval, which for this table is 30.5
